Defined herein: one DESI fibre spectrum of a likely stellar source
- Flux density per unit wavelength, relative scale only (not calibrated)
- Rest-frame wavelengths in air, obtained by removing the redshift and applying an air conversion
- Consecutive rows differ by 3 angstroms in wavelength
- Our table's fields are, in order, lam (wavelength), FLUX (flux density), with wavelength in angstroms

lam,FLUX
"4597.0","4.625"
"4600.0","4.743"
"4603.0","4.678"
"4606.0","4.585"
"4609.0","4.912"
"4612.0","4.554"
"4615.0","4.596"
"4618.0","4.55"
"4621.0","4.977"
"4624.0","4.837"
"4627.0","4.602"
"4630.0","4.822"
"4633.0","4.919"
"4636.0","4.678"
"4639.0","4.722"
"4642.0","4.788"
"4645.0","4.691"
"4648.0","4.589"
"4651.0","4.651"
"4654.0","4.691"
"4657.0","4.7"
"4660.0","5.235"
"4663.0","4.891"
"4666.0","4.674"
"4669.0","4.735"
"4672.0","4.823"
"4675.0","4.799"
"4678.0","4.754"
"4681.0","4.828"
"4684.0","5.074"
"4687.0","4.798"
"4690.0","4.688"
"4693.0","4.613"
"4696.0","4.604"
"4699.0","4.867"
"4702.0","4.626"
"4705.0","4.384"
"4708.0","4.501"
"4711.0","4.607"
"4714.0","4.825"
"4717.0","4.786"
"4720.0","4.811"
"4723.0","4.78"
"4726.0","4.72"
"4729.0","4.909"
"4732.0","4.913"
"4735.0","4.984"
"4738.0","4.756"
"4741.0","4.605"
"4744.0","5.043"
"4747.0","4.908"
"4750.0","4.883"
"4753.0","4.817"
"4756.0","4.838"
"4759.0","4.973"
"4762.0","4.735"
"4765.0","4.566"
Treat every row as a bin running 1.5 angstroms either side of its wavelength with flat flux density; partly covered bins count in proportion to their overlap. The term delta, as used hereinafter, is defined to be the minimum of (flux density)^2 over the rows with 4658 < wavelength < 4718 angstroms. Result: 19.2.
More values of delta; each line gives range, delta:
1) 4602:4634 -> 20.7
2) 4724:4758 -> 21.2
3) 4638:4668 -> 21.1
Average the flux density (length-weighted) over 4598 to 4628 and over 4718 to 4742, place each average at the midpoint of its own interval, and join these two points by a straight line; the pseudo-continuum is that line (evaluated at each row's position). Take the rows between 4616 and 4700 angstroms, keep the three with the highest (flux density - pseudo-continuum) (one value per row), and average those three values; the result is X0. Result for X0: 0.352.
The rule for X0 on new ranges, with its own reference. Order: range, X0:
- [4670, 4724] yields 0.150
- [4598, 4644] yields 0.225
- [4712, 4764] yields 0.171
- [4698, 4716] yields -0.017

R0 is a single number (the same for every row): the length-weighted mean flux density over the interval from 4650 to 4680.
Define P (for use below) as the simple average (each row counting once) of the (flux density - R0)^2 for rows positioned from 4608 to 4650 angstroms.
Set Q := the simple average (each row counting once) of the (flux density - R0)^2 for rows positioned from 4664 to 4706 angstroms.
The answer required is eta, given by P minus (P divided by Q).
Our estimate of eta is -0.8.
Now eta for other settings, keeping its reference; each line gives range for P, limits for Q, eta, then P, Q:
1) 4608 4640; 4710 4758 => -1.8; 0.0257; 0.0140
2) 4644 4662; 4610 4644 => -1.9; 0.0481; 0.0245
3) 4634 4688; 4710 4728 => -3.1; 0.0232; 0.0073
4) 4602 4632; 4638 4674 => -1.1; 0.0308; 0.0270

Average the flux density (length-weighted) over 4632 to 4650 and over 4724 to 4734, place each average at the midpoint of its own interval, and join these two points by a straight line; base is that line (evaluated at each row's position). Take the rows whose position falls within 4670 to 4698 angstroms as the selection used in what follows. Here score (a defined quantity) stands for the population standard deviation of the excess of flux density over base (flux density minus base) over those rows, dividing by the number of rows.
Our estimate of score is 0.139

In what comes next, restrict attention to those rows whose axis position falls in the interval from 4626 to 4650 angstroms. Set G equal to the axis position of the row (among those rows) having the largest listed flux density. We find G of 4633.0 angstroms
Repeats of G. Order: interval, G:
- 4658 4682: 4660.0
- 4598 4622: 4621.0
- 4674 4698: 4684.0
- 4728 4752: 4744.0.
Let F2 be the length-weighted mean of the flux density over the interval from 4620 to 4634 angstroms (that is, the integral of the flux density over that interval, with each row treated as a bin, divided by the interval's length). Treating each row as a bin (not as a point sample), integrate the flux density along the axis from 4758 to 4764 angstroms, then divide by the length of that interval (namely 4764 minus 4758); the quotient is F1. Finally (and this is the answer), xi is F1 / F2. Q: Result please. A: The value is 1.00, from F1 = 4.82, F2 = 4.82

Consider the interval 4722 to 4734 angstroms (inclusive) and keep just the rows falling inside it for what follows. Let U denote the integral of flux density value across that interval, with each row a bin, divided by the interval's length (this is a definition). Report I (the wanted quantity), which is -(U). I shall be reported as -4.84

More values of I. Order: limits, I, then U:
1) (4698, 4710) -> -4.58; 4.58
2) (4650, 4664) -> -4.84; 4.84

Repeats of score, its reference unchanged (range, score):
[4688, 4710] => 0.144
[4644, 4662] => 0.211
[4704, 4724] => 0.155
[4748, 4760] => 0.057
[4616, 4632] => 0.158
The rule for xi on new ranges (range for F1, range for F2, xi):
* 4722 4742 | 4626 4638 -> 1.01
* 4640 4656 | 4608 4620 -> 1.01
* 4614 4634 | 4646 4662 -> 1.00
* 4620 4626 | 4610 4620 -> 1.06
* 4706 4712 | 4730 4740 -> 0.93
